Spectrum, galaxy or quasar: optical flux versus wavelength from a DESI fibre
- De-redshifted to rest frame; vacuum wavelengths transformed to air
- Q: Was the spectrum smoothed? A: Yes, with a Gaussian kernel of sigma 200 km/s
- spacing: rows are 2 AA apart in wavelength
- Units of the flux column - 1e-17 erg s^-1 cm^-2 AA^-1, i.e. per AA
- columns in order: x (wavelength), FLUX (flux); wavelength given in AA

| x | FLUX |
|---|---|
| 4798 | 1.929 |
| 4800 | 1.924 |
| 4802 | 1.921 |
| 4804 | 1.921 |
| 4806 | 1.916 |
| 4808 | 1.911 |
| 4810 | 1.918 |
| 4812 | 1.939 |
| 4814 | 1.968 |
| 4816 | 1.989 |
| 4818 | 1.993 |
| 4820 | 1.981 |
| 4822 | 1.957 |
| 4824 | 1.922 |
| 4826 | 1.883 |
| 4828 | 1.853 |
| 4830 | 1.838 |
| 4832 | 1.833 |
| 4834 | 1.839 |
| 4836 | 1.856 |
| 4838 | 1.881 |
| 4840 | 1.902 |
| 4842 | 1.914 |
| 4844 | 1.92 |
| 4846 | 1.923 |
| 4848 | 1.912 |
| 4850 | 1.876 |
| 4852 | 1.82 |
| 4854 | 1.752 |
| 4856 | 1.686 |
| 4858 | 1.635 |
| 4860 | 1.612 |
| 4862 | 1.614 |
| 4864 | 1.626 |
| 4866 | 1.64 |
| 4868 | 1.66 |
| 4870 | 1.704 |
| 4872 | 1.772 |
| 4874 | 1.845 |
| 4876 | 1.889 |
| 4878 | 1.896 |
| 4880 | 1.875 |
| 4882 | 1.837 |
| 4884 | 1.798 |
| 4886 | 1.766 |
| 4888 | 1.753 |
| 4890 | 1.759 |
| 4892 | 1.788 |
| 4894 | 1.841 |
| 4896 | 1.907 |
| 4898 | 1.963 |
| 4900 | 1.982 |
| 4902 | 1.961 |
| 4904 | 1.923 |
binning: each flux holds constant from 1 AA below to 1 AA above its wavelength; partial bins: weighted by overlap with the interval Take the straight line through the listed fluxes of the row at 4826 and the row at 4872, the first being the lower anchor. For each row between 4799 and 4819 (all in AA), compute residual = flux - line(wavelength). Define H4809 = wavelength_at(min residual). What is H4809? 4800 AA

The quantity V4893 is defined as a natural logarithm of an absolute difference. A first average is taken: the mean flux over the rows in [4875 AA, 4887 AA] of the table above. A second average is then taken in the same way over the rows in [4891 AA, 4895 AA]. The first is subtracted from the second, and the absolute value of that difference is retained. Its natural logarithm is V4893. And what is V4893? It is -3.5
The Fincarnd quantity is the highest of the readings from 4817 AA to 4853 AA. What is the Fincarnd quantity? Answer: 1.993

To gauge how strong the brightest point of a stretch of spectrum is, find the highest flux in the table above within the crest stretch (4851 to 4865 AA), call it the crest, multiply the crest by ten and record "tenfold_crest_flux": 18.2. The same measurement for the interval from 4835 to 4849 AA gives 19.2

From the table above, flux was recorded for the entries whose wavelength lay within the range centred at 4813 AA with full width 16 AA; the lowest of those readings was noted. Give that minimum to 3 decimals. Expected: 1.911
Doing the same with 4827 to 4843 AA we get 1.833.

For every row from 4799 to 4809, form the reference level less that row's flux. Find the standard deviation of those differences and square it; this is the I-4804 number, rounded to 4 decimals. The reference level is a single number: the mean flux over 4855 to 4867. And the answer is 0.0000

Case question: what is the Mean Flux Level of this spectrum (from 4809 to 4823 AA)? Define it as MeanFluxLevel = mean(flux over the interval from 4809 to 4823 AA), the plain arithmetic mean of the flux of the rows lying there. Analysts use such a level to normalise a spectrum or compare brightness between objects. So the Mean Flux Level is 1.96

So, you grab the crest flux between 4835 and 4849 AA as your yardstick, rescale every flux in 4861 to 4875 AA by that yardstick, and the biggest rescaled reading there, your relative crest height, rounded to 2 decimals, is 0.96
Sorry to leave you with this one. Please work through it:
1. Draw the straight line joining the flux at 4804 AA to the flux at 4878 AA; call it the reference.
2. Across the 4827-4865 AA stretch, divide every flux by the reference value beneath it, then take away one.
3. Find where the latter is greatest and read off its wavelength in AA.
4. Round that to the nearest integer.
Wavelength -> 4846 AA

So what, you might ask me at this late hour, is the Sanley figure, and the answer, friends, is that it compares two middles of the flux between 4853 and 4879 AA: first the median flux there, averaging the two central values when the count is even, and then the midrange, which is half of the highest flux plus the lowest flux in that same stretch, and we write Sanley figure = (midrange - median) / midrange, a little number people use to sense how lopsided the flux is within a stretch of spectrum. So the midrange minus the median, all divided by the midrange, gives 0.039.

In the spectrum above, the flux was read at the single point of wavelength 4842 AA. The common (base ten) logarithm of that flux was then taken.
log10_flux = 0.282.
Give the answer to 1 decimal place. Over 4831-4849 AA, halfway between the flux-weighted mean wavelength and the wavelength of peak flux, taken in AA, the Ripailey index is 4843.0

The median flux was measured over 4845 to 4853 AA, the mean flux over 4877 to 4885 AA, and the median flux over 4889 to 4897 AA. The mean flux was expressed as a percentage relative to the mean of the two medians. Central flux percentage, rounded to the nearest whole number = 100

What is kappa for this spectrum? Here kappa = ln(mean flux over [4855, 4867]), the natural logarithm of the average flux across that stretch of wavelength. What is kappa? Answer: 0.49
